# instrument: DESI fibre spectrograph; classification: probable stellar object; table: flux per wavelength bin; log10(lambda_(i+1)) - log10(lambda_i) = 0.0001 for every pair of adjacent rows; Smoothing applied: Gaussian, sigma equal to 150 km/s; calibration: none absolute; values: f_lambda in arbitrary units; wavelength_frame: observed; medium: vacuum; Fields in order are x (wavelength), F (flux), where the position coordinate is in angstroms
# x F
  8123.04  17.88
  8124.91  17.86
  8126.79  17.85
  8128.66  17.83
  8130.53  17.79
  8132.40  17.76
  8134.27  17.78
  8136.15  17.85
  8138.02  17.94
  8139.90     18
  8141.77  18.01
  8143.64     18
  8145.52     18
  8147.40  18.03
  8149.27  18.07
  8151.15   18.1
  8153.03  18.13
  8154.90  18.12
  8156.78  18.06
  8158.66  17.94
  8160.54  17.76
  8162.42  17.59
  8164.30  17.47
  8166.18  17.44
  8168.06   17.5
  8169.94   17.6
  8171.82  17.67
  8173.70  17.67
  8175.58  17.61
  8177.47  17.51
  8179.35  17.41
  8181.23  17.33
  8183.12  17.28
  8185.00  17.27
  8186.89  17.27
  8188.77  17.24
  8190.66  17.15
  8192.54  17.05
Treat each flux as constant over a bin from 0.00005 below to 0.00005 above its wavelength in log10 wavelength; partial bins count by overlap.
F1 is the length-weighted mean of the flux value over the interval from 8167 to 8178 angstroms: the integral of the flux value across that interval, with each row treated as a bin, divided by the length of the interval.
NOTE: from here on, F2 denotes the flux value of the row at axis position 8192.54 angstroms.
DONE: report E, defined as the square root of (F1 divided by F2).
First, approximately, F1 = 17.6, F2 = 17.05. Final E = 1.02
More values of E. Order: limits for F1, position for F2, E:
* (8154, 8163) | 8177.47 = 1.01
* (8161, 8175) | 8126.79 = 0.99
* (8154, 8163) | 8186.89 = 1.02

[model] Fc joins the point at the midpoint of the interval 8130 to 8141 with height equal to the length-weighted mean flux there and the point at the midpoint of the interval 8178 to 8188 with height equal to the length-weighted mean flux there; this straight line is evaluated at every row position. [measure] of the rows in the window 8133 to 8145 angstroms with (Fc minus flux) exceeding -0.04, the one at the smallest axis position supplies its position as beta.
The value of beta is 8134.27 angstroms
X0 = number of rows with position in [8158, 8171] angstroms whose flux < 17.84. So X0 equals 6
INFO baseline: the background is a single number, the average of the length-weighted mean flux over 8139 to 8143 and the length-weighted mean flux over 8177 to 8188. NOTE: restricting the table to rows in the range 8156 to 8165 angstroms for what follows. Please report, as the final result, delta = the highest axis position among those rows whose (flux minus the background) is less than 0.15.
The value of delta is 8164.30 angstroms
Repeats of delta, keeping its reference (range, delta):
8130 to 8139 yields 8134.27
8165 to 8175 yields 8173.70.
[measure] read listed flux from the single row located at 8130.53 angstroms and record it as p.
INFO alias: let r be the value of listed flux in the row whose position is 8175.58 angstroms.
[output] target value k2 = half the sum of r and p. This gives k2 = 17.7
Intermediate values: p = 17.79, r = 17.61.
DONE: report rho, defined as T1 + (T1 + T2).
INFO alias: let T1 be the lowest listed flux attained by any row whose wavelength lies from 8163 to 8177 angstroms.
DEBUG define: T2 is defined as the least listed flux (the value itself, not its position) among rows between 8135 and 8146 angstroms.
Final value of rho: 52.7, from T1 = 17.44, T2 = 17.85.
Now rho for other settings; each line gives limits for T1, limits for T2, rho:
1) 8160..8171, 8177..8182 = 52.2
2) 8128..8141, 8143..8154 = 53.5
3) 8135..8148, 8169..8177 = 53.3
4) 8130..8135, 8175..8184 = 52.8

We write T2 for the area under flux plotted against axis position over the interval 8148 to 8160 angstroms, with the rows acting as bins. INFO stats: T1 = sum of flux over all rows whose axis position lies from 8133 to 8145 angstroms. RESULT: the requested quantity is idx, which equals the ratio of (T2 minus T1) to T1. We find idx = 1.01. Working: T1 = 108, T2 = 217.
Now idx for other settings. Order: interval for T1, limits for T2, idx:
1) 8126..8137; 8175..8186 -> 0.79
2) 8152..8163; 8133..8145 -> 1.00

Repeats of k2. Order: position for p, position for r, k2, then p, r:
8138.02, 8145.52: 18.0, 17.94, 18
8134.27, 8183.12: 17.5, 17.78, 17.28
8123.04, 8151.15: 18.0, 17.88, 18.1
